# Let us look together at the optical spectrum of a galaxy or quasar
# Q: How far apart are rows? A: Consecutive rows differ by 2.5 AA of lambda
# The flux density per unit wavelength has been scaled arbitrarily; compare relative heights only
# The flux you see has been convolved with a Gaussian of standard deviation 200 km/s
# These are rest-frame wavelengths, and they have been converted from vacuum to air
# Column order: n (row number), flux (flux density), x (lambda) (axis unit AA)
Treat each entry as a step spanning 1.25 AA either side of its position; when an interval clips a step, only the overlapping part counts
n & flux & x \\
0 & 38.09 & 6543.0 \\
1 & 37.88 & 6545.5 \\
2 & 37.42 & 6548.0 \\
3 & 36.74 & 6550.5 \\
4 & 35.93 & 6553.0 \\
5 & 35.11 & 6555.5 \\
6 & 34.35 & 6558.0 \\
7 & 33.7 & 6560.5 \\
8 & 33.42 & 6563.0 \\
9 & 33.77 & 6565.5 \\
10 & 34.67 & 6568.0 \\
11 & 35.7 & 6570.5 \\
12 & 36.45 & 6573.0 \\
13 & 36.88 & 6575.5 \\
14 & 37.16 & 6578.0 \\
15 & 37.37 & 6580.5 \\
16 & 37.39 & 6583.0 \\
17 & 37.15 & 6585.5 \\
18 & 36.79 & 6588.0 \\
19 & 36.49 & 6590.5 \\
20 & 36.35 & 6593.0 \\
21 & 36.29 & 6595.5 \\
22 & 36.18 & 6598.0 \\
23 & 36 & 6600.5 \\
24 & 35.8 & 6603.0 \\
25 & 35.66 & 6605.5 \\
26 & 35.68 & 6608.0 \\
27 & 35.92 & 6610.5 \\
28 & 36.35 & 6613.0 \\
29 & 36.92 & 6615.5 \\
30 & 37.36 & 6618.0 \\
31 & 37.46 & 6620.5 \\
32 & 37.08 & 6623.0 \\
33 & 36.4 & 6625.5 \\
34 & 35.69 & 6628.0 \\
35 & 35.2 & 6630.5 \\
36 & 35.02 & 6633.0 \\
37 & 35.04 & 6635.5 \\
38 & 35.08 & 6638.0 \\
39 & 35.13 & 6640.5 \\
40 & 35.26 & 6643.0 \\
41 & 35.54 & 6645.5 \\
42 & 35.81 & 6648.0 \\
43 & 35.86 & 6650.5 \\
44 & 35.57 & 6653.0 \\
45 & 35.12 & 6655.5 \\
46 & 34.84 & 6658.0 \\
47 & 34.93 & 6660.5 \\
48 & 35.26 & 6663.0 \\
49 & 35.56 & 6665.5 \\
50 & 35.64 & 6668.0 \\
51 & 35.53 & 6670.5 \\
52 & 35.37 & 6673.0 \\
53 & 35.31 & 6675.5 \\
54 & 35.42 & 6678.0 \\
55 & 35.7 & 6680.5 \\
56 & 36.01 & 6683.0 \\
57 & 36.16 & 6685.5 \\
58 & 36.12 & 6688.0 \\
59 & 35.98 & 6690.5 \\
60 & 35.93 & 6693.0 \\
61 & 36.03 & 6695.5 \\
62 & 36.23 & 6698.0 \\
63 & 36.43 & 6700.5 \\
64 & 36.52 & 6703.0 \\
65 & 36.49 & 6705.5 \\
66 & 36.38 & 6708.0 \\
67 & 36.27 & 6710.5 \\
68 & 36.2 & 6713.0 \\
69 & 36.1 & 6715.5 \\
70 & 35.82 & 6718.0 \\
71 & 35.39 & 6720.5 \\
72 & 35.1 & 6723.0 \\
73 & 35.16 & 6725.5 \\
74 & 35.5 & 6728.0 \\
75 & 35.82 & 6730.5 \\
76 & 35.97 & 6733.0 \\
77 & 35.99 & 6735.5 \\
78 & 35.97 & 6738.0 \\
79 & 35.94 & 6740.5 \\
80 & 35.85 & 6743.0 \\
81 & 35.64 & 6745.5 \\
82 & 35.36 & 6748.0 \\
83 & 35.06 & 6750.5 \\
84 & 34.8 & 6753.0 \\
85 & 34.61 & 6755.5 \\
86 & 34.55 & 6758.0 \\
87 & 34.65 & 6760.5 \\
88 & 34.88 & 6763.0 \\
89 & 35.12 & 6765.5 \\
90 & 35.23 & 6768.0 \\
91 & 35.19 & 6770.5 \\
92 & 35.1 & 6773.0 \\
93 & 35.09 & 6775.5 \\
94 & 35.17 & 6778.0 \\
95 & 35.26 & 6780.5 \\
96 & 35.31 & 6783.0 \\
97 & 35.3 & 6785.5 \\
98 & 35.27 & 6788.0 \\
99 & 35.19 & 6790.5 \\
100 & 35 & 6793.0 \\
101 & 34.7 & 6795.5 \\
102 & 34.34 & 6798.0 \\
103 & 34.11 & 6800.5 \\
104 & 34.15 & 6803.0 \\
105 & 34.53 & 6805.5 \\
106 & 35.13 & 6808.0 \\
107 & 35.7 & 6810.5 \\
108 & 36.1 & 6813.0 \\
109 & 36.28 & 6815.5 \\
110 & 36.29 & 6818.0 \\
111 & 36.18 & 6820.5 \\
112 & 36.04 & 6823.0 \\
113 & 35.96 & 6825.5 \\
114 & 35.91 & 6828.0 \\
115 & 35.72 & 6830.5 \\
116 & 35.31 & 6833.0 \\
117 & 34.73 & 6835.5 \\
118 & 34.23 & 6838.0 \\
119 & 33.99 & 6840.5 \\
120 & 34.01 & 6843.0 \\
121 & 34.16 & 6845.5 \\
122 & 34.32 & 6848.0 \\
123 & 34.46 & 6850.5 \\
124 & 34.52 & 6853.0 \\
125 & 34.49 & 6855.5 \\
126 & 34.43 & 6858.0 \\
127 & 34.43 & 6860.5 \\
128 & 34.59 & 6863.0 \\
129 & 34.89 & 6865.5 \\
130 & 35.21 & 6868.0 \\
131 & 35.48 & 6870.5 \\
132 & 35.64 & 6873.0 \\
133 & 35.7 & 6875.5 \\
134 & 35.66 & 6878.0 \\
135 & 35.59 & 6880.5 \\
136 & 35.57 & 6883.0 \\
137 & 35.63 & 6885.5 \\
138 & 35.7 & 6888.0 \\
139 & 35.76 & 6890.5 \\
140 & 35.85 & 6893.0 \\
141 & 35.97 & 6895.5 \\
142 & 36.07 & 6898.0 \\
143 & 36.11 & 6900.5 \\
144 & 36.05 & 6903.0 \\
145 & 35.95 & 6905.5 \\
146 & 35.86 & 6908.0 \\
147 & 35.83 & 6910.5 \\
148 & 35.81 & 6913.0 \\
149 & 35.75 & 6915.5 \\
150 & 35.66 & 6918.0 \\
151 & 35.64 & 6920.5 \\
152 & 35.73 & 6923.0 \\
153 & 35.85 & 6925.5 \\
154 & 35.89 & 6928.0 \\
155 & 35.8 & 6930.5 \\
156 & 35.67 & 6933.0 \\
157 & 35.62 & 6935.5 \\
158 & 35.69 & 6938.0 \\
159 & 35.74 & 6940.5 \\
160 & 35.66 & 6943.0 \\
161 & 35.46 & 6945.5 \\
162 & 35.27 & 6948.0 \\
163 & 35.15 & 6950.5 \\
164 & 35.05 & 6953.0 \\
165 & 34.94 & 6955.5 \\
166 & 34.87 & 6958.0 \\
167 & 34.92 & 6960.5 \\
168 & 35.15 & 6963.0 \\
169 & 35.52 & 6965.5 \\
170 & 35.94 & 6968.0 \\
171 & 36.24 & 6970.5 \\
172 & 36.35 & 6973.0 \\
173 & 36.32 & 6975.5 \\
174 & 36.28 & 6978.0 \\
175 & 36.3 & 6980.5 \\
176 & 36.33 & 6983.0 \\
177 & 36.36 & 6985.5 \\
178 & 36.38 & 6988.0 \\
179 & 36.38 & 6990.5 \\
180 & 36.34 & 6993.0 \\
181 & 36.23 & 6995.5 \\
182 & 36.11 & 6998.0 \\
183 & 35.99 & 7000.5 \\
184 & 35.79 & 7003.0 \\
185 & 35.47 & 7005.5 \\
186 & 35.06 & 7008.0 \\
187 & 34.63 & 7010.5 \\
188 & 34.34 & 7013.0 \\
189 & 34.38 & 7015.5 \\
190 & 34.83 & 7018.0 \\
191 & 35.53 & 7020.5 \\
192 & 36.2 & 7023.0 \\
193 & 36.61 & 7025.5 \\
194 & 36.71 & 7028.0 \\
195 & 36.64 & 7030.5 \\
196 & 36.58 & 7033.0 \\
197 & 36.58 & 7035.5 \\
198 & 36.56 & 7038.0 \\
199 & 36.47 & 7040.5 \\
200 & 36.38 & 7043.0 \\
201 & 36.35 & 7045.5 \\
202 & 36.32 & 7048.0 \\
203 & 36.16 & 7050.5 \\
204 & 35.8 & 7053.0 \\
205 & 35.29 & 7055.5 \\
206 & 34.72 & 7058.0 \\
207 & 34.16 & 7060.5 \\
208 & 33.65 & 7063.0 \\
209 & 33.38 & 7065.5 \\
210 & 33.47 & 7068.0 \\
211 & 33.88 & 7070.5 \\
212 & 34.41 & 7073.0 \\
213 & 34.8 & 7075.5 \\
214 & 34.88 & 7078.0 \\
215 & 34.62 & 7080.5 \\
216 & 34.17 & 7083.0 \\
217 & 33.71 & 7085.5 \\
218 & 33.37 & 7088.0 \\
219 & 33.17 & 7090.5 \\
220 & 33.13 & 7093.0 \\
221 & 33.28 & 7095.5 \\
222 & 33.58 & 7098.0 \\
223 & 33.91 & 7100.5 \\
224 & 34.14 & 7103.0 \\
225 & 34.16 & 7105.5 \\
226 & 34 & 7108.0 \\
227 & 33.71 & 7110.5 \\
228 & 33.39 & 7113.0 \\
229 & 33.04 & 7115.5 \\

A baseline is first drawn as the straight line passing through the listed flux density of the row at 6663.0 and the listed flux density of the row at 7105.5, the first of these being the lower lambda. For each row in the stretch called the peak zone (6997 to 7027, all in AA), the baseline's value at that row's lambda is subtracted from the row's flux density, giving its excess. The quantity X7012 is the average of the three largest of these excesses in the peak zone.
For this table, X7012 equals 1.92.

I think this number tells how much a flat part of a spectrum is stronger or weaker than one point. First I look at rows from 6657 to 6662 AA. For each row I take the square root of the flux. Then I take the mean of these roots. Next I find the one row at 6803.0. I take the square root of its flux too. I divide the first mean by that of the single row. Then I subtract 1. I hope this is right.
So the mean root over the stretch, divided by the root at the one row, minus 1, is 0.011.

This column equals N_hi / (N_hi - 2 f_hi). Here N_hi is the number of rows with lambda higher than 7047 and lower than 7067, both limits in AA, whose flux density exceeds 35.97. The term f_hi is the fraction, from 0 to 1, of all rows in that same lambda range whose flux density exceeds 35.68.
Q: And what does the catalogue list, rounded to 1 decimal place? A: 1.6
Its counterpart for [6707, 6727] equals 1.5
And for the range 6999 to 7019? 2.0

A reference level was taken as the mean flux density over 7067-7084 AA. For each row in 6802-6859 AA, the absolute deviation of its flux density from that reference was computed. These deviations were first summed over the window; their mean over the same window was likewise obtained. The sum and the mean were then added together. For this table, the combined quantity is 20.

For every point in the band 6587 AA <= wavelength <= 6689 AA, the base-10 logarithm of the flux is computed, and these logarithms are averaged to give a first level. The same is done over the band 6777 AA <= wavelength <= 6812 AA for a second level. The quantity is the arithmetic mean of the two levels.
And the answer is 1.549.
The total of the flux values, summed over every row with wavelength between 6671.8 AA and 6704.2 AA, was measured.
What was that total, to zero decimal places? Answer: 467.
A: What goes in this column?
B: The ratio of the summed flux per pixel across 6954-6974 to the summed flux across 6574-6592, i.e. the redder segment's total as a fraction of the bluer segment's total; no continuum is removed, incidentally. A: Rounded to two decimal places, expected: 1.10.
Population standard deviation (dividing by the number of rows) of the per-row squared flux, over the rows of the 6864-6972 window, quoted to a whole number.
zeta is 24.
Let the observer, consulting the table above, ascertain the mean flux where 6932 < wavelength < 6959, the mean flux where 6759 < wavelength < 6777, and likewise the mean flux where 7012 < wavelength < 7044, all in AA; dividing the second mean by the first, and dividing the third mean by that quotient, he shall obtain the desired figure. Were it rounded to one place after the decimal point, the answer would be 36.3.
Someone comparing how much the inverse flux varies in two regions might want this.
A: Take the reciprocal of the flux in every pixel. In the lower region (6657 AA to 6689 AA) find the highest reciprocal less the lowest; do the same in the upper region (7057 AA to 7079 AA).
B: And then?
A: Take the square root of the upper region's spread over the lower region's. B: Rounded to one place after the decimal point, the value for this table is 1.1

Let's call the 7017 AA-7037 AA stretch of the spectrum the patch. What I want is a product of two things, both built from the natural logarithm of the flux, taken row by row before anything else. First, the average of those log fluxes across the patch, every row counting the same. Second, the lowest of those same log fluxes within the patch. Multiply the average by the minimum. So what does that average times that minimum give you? 12.7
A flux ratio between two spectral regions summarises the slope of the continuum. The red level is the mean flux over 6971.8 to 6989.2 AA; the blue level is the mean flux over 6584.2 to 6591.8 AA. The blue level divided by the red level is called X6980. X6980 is 1.01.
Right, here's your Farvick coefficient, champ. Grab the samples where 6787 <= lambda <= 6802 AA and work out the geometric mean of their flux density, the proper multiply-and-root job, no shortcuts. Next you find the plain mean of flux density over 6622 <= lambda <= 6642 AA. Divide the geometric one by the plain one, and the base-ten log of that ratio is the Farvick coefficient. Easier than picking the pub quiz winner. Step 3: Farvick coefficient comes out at -0.010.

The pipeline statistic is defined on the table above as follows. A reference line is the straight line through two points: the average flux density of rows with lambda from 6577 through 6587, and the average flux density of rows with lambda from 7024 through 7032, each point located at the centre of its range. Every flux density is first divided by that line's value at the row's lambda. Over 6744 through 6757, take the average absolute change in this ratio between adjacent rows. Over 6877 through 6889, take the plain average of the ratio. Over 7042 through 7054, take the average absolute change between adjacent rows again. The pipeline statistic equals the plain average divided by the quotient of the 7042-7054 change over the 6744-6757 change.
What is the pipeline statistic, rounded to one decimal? 1.7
